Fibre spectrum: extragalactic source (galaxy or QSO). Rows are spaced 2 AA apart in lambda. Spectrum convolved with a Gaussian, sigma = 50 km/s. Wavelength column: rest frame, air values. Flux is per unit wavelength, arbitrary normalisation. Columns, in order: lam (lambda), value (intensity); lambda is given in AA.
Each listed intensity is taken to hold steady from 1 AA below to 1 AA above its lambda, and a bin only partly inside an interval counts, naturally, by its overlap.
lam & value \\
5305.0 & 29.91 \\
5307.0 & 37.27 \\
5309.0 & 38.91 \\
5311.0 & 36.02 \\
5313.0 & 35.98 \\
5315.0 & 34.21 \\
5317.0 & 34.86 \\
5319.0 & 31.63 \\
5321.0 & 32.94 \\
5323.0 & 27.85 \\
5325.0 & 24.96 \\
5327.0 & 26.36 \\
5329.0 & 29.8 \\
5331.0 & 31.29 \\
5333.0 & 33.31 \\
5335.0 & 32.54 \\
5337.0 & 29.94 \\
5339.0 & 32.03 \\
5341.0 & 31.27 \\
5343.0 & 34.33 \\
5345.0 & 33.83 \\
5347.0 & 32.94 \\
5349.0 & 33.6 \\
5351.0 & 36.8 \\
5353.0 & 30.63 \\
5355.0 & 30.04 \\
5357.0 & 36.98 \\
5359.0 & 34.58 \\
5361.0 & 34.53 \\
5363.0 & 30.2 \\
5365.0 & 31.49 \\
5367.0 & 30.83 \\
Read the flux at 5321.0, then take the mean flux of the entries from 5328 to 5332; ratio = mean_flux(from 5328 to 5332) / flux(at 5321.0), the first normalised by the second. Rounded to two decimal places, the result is 0.93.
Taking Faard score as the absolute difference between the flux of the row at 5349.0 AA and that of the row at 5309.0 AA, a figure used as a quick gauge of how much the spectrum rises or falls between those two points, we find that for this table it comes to 5.3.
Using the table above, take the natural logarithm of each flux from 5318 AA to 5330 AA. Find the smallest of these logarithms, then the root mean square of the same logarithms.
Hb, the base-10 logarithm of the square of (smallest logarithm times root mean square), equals 2.068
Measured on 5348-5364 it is 2.153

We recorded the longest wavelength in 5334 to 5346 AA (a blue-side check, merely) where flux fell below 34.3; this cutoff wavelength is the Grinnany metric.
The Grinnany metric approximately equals 5345.0 AA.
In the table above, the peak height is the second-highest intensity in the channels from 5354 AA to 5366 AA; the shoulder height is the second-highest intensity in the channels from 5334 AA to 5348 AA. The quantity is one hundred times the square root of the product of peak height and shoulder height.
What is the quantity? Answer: 3420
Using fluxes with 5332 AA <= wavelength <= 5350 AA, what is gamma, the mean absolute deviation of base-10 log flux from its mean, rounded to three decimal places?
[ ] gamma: 0.014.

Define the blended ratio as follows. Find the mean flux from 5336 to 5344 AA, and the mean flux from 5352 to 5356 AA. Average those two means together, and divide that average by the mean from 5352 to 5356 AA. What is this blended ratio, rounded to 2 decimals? 1.03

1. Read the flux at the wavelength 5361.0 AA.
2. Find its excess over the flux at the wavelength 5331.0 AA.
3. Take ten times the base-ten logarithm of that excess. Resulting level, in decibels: 5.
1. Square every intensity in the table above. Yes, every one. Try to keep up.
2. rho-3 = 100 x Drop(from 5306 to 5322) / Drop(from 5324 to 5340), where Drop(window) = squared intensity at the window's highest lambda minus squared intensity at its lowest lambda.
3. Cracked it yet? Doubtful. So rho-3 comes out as -75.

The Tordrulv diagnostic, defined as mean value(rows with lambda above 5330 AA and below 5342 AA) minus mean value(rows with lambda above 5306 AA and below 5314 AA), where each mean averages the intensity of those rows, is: -5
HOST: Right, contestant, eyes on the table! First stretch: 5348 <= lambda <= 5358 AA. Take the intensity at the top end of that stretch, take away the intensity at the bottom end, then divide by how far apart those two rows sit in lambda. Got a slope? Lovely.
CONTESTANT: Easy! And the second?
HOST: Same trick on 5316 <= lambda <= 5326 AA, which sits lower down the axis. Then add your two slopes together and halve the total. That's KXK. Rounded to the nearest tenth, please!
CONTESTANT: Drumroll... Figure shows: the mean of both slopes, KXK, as -0.4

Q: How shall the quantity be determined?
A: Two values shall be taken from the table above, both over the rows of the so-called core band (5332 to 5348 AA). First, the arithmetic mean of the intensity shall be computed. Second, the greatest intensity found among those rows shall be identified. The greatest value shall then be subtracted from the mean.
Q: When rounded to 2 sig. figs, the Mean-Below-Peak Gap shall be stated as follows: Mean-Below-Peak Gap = -1.8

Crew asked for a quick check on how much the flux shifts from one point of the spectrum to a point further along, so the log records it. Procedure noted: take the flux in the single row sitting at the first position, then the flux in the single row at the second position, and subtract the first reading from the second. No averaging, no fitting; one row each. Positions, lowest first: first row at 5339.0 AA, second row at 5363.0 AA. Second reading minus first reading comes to -1.8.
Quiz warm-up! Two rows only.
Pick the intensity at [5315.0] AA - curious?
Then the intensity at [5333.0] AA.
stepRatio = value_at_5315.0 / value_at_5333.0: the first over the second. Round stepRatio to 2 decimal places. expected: 1.03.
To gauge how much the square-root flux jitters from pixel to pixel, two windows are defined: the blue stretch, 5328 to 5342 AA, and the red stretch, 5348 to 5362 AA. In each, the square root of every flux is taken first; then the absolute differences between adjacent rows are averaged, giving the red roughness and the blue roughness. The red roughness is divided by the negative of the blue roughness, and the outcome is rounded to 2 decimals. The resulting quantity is -1.91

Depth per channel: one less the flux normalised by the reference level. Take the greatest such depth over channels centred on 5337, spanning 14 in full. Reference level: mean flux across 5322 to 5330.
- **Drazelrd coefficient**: -0.099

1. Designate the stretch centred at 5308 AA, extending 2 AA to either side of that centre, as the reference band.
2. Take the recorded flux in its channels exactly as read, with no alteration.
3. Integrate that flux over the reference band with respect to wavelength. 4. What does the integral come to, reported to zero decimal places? 152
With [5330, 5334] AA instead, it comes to 129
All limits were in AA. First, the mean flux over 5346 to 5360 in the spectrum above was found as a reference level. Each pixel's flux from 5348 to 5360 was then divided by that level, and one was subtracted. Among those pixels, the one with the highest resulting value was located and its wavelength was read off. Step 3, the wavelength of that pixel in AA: 5357.0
